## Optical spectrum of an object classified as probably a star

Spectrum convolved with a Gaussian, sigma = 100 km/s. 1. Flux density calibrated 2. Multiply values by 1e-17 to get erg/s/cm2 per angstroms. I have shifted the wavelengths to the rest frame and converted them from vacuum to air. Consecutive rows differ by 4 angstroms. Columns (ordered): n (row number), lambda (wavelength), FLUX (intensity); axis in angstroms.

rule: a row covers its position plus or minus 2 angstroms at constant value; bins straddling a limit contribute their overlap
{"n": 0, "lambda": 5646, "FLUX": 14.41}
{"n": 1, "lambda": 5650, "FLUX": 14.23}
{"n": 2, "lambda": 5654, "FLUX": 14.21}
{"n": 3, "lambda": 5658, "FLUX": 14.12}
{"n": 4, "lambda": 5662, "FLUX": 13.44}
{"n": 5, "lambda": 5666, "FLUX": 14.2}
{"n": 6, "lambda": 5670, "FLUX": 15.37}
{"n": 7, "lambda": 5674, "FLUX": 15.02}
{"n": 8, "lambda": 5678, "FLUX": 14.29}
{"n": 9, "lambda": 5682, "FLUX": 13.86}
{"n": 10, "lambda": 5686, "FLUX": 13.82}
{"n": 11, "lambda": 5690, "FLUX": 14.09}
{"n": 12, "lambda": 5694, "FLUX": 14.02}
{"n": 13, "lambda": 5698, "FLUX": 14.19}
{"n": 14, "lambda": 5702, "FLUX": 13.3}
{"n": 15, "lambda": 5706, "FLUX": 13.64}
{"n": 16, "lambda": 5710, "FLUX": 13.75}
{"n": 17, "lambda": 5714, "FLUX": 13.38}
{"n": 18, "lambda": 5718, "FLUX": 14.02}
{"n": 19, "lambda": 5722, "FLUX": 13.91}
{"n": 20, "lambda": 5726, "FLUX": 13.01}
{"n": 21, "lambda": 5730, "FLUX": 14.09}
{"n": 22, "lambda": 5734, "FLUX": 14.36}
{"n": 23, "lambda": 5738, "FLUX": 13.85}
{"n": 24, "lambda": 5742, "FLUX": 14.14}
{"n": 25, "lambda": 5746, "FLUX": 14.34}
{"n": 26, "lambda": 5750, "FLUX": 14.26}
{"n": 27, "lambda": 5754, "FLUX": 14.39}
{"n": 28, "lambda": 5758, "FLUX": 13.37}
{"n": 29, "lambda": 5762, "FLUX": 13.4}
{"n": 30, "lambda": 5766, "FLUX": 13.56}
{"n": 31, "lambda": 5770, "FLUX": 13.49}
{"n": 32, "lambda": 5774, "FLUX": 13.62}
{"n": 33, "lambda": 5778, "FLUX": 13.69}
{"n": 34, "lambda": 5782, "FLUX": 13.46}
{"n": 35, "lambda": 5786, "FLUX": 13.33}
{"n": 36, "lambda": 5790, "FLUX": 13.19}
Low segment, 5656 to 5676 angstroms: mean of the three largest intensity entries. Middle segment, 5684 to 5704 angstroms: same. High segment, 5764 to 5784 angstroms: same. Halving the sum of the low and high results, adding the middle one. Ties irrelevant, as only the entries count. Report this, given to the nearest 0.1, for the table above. 28.3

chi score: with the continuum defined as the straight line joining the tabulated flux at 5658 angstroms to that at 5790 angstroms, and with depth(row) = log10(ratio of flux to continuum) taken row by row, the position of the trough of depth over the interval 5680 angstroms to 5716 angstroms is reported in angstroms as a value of 5702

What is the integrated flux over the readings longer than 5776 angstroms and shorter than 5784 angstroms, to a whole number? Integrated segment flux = 109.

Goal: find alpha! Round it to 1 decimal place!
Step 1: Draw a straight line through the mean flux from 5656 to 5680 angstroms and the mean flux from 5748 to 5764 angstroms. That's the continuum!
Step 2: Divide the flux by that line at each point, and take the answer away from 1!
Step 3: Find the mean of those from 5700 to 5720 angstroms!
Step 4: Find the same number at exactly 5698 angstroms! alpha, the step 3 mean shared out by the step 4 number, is 18.5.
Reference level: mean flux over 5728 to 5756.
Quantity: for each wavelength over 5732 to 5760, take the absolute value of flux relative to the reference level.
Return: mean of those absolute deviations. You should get 0.26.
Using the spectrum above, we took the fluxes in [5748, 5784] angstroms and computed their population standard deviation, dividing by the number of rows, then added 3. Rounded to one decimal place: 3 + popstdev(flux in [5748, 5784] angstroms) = 3.4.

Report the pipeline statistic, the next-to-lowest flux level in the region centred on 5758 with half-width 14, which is 13.4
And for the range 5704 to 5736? 13.38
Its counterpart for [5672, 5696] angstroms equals 13.86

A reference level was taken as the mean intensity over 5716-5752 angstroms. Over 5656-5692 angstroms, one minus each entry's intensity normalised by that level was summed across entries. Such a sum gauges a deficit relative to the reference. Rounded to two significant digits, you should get -0.16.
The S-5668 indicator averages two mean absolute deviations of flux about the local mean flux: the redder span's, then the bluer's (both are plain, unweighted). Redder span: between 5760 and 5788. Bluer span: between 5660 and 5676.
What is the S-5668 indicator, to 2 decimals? 0.39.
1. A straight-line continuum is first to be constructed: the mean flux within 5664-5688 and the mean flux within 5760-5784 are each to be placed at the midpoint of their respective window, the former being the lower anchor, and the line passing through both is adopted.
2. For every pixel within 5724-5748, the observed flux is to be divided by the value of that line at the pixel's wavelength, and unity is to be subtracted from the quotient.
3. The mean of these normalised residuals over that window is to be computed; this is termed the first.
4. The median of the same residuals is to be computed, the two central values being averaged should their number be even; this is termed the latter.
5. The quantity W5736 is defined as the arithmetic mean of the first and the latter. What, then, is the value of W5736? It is 0.012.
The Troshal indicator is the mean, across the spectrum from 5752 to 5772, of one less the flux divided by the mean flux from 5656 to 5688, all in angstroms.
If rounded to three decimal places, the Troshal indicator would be 0.044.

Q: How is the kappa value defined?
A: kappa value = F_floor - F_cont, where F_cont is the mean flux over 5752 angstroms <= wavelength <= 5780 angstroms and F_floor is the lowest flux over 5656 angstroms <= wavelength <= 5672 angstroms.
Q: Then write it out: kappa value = -0.21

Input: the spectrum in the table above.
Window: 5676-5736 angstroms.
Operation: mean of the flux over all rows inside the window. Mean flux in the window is 13.8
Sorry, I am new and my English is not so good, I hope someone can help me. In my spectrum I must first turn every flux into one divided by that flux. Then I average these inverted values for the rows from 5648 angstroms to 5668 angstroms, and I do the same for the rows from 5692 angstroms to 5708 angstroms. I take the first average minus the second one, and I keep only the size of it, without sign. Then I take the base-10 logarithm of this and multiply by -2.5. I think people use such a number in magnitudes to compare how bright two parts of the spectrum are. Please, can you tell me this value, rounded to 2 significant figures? 7.2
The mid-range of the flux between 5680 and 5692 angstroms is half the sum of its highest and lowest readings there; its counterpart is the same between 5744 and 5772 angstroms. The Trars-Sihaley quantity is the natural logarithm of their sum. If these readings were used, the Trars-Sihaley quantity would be 3.33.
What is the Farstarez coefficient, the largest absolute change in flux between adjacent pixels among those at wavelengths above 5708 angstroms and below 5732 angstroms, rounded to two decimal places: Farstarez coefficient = 1.08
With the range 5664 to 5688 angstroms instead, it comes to 1.17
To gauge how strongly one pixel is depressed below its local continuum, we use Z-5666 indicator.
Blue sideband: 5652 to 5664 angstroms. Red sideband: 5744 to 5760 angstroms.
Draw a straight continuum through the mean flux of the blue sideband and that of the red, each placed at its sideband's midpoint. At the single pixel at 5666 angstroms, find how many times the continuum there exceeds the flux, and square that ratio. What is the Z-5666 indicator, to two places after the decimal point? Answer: 0.96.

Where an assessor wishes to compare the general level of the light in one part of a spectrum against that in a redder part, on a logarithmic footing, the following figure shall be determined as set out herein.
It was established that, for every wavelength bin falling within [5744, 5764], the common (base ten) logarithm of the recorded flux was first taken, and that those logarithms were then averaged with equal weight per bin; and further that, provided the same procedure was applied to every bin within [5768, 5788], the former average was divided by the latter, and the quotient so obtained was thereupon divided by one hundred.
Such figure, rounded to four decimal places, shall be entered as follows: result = 0.0101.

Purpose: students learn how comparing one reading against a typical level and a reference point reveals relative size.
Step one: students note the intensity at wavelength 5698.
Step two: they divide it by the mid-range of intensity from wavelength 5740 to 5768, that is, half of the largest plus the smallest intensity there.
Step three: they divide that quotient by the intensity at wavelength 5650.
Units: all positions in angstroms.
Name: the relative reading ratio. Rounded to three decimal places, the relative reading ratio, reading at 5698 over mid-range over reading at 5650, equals 0.072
